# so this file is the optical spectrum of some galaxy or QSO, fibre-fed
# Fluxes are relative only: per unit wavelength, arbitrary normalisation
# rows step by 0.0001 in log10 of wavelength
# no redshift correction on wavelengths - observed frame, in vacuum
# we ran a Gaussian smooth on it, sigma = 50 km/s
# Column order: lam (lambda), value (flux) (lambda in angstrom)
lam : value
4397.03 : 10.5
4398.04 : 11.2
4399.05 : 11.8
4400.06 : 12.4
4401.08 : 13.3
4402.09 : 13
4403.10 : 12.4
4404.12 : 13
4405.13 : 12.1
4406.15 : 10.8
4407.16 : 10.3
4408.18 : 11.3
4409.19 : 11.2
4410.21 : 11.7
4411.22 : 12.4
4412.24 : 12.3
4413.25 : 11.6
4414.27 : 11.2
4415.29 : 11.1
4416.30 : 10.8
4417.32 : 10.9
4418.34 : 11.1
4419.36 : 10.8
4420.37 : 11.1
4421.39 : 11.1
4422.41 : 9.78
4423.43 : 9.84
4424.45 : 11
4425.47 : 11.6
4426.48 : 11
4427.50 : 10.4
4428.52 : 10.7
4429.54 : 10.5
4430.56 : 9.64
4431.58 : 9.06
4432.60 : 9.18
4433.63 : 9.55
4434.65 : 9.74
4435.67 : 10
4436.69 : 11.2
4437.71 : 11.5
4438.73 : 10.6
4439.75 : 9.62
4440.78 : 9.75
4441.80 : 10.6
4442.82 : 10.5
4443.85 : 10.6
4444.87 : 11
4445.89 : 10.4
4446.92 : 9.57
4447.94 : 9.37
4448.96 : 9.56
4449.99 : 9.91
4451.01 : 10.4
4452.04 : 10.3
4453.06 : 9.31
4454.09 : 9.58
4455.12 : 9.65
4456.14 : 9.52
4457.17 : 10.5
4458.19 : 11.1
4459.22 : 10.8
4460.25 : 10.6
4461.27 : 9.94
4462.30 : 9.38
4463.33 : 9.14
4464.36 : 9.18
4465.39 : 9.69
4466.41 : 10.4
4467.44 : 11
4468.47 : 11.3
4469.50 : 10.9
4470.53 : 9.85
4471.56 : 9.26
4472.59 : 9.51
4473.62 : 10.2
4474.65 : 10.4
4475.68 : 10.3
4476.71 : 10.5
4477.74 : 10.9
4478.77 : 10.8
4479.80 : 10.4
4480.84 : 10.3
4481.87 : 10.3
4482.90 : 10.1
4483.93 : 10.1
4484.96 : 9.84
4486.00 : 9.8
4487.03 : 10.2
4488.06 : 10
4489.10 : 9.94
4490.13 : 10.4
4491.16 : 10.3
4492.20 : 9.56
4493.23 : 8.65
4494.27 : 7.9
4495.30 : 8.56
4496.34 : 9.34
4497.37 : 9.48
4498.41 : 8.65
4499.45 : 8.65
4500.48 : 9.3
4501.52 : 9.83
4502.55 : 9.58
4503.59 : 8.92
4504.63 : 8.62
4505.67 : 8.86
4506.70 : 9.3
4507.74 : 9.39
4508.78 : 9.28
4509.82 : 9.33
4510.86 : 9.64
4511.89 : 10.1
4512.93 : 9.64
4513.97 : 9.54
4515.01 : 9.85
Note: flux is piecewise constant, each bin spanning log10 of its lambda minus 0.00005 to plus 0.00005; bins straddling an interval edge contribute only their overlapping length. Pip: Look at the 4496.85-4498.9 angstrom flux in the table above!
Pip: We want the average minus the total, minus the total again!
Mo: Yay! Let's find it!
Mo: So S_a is -27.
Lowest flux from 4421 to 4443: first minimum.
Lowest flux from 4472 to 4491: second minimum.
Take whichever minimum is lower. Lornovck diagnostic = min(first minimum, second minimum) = 9.1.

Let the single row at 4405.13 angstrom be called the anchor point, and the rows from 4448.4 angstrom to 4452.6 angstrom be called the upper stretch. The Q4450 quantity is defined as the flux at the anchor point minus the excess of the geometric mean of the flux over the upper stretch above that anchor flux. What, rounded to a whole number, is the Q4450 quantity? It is 14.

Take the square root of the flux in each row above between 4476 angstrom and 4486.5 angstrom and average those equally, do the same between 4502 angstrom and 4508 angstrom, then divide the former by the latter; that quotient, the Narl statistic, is 1.063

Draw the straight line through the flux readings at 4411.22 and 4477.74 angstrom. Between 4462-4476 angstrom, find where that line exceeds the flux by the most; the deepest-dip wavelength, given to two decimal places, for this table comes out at 4463.33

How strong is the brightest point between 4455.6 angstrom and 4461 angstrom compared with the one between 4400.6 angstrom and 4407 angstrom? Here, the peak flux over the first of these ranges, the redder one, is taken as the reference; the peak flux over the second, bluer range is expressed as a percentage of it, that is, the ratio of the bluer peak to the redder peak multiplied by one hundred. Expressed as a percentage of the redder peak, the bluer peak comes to 120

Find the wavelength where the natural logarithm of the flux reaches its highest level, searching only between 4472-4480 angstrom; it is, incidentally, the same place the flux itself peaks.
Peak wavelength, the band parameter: 4477.74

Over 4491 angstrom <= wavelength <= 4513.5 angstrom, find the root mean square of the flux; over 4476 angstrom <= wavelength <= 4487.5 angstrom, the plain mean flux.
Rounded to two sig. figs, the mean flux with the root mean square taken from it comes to 1.1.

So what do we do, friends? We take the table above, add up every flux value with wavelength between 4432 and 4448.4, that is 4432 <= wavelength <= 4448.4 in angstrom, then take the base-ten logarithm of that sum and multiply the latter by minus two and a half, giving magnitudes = -5.53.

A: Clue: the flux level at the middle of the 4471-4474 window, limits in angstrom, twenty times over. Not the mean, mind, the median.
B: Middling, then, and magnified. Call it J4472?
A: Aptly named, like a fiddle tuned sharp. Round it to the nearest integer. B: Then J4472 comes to 190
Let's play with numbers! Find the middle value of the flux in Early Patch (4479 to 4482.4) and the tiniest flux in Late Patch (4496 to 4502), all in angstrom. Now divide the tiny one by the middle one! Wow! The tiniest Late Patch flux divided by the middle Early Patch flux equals 0.84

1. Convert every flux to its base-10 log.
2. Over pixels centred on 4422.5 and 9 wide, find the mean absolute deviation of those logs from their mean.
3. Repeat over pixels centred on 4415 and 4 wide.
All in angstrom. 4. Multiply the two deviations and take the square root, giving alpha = 0.0127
